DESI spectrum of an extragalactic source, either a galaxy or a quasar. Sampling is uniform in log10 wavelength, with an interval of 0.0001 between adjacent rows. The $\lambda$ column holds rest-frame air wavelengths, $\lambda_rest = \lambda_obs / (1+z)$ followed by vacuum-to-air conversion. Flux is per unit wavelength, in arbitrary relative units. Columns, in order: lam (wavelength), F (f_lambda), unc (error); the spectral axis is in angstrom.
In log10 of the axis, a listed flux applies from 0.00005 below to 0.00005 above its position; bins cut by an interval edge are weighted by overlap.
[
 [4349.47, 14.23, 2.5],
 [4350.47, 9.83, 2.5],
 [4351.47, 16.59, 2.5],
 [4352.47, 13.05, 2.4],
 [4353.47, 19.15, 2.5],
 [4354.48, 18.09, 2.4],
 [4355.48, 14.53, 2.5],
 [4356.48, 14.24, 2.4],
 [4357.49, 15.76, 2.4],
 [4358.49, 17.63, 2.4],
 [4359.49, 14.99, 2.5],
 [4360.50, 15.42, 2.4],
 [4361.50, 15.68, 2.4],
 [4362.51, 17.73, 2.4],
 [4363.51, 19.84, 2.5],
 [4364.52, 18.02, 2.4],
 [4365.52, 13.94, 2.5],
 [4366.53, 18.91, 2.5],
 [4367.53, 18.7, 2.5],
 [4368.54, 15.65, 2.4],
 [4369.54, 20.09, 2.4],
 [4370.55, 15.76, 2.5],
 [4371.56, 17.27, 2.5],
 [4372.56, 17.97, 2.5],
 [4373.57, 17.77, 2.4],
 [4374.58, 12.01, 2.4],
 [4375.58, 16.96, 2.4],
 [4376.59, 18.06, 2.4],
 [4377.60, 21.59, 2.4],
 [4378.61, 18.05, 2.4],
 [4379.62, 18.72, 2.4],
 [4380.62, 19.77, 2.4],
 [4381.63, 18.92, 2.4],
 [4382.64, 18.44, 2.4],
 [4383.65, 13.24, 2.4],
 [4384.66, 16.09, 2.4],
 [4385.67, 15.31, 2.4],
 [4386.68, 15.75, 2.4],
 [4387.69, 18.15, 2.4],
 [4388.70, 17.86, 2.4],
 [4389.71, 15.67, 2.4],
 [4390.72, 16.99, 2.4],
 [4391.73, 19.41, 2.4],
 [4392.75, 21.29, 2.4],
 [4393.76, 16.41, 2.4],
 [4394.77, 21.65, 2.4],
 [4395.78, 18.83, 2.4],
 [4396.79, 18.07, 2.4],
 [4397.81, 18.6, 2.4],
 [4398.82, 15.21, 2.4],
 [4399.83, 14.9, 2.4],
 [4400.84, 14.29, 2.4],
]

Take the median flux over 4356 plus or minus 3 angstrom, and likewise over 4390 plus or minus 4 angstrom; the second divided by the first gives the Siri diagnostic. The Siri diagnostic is 1.04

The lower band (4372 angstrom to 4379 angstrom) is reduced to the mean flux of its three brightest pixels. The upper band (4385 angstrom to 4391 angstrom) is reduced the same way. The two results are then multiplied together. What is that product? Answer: 340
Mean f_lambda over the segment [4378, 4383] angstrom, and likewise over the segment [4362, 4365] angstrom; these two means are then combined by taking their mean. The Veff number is 18.7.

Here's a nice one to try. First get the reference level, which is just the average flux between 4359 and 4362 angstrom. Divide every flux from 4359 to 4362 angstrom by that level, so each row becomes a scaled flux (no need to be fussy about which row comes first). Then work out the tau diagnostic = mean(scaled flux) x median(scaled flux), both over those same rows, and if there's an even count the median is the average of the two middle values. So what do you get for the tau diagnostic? 1.0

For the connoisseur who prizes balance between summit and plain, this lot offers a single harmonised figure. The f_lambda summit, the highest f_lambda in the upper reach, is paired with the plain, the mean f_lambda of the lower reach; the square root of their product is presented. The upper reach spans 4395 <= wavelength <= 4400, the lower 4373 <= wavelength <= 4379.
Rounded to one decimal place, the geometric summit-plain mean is 18.1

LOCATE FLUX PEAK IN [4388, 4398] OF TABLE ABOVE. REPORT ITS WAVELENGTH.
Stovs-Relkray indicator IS 4394.77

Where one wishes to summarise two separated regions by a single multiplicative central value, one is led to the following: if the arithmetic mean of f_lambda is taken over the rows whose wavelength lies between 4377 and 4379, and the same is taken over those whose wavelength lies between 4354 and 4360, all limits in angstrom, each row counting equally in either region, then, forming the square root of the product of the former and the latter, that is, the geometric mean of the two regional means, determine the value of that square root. 17.7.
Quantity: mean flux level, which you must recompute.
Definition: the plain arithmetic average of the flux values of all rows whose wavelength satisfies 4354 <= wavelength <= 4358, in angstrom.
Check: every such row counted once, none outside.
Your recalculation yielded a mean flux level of 15.7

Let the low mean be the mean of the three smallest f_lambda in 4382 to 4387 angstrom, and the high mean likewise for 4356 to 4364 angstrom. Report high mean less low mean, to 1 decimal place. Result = 0.1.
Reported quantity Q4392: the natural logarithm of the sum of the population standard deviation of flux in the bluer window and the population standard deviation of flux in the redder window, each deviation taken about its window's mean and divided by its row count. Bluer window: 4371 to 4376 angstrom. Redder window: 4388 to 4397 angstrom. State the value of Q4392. 1.43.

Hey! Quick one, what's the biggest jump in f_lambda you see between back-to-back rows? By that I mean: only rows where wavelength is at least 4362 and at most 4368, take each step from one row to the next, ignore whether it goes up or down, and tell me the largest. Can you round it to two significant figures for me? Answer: 5.0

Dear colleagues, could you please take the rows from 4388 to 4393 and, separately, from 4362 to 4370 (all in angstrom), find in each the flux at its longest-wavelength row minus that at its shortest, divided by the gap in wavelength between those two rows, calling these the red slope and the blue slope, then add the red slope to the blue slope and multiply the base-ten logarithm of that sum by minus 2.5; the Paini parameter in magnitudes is -0.18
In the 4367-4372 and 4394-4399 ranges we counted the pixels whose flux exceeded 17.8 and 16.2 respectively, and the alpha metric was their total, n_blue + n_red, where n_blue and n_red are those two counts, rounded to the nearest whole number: 6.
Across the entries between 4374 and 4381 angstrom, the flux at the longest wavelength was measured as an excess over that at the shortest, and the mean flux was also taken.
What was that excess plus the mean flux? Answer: 26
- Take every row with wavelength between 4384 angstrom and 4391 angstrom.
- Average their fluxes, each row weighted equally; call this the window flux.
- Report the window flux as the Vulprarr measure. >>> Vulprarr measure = 16.5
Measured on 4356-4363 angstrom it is 15.9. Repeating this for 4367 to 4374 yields 17.6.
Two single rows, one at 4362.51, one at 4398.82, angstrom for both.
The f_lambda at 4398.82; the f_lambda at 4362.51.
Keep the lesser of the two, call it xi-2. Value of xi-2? 15.2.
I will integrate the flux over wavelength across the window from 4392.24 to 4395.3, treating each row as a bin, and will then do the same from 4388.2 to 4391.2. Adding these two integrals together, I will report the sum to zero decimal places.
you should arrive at 111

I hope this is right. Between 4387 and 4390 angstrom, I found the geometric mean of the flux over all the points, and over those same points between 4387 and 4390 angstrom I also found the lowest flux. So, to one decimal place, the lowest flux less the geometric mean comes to -1.5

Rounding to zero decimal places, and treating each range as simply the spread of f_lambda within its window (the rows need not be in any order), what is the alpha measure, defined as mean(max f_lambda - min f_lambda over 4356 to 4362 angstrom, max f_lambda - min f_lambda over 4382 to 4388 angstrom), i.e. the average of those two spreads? 4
